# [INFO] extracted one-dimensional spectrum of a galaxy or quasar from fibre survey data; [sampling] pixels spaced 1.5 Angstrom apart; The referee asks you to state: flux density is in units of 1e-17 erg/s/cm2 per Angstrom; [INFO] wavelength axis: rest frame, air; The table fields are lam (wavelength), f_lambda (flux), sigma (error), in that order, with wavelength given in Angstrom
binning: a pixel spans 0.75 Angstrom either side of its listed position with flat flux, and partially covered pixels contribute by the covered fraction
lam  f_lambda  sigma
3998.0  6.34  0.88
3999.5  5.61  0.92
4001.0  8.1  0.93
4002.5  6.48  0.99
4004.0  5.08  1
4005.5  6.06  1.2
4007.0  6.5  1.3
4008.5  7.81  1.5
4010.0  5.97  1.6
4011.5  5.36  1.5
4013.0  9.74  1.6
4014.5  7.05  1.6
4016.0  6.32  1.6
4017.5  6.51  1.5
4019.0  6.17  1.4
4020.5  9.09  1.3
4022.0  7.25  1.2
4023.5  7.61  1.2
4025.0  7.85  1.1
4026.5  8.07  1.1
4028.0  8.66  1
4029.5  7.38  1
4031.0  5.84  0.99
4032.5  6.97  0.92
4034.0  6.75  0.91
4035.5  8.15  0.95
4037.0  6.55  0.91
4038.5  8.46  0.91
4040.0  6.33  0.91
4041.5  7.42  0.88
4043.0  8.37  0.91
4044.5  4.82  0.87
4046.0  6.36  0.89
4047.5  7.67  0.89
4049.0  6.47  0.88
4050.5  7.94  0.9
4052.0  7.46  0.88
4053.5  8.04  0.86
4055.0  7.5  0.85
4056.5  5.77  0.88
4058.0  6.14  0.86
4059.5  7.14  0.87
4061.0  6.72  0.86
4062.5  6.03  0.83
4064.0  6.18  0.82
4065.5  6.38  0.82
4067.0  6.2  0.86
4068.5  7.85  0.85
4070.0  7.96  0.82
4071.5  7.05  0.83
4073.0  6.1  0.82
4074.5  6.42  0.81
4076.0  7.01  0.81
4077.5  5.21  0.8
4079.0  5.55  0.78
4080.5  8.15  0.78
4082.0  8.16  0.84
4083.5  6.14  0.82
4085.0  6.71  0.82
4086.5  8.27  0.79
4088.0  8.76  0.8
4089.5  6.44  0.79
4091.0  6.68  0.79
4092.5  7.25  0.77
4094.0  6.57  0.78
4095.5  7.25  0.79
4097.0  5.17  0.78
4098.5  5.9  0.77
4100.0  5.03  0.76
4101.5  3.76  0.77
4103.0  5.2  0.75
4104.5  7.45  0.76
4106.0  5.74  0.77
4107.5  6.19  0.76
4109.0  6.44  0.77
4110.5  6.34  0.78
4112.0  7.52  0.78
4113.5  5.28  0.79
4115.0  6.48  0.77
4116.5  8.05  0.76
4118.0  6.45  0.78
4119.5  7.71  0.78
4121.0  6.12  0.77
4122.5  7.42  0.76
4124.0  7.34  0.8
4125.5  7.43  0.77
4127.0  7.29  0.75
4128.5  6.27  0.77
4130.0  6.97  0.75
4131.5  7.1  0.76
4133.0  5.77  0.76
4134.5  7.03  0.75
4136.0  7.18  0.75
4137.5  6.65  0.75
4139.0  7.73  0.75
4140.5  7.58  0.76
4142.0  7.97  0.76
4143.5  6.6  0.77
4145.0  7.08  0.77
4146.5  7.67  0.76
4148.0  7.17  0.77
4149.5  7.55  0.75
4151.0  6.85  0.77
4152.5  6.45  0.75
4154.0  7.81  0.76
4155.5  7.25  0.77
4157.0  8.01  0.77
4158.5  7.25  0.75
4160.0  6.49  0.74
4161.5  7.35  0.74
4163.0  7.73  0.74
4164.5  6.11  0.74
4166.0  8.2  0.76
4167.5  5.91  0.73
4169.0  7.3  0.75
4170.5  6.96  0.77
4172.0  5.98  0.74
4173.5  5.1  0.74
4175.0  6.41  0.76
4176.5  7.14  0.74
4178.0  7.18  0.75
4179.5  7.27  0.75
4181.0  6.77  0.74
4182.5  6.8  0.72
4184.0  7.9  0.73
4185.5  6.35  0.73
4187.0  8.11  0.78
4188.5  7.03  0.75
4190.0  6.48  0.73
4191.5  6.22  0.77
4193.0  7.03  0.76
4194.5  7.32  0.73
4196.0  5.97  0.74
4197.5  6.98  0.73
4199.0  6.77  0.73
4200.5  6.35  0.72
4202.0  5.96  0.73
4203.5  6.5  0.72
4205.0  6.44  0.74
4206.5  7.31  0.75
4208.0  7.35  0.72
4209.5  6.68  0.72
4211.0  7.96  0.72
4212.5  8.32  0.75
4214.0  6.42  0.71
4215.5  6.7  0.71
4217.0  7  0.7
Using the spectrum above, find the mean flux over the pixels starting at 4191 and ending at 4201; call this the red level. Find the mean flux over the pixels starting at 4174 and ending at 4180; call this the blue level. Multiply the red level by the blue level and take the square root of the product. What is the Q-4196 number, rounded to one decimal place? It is 6.8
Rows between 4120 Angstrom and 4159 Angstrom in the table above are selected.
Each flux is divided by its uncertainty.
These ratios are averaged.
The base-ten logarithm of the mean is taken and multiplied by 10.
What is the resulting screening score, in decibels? 9.72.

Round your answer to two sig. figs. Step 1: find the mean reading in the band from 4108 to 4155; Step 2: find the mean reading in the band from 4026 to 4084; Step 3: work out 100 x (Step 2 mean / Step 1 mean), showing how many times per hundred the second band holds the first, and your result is 99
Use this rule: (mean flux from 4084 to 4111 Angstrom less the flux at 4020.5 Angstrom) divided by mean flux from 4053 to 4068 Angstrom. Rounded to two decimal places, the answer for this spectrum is -0.41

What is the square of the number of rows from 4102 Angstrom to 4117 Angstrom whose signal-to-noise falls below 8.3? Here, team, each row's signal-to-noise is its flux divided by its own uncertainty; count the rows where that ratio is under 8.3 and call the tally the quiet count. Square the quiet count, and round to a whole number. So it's 25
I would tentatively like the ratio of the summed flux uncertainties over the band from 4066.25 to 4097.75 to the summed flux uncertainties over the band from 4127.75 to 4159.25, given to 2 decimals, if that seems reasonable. 1.06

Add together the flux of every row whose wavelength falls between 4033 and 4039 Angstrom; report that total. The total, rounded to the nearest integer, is 30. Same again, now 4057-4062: 20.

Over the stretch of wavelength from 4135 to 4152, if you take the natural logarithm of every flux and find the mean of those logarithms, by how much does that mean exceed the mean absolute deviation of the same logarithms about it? 1.93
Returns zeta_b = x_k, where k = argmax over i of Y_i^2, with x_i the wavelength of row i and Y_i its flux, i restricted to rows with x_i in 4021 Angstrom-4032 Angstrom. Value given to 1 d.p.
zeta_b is 4028.0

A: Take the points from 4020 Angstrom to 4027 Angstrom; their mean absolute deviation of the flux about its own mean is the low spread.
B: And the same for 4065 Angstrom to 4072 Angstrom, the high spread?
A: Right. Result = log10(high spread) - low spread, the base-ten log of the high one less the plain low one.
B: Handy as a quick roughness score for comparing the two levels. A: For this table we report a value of -0.67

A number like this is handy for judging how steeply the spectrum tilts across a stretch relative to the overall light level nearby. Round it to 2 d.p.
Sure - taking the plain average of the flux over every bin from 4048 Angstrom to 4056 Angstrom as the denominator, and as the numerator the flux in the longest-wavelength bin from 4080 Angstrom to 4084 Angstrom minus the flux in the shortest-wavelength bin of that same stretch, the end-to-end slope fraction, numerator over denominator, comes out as -0.27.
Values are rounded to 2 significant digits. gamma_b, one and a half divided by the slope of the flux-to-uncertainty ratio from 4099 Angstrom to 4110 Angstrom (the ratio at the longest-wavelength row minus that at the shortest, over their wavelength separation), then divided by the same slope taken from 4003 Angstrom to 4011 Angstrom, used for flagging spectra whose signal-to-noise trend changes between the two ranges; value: -34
